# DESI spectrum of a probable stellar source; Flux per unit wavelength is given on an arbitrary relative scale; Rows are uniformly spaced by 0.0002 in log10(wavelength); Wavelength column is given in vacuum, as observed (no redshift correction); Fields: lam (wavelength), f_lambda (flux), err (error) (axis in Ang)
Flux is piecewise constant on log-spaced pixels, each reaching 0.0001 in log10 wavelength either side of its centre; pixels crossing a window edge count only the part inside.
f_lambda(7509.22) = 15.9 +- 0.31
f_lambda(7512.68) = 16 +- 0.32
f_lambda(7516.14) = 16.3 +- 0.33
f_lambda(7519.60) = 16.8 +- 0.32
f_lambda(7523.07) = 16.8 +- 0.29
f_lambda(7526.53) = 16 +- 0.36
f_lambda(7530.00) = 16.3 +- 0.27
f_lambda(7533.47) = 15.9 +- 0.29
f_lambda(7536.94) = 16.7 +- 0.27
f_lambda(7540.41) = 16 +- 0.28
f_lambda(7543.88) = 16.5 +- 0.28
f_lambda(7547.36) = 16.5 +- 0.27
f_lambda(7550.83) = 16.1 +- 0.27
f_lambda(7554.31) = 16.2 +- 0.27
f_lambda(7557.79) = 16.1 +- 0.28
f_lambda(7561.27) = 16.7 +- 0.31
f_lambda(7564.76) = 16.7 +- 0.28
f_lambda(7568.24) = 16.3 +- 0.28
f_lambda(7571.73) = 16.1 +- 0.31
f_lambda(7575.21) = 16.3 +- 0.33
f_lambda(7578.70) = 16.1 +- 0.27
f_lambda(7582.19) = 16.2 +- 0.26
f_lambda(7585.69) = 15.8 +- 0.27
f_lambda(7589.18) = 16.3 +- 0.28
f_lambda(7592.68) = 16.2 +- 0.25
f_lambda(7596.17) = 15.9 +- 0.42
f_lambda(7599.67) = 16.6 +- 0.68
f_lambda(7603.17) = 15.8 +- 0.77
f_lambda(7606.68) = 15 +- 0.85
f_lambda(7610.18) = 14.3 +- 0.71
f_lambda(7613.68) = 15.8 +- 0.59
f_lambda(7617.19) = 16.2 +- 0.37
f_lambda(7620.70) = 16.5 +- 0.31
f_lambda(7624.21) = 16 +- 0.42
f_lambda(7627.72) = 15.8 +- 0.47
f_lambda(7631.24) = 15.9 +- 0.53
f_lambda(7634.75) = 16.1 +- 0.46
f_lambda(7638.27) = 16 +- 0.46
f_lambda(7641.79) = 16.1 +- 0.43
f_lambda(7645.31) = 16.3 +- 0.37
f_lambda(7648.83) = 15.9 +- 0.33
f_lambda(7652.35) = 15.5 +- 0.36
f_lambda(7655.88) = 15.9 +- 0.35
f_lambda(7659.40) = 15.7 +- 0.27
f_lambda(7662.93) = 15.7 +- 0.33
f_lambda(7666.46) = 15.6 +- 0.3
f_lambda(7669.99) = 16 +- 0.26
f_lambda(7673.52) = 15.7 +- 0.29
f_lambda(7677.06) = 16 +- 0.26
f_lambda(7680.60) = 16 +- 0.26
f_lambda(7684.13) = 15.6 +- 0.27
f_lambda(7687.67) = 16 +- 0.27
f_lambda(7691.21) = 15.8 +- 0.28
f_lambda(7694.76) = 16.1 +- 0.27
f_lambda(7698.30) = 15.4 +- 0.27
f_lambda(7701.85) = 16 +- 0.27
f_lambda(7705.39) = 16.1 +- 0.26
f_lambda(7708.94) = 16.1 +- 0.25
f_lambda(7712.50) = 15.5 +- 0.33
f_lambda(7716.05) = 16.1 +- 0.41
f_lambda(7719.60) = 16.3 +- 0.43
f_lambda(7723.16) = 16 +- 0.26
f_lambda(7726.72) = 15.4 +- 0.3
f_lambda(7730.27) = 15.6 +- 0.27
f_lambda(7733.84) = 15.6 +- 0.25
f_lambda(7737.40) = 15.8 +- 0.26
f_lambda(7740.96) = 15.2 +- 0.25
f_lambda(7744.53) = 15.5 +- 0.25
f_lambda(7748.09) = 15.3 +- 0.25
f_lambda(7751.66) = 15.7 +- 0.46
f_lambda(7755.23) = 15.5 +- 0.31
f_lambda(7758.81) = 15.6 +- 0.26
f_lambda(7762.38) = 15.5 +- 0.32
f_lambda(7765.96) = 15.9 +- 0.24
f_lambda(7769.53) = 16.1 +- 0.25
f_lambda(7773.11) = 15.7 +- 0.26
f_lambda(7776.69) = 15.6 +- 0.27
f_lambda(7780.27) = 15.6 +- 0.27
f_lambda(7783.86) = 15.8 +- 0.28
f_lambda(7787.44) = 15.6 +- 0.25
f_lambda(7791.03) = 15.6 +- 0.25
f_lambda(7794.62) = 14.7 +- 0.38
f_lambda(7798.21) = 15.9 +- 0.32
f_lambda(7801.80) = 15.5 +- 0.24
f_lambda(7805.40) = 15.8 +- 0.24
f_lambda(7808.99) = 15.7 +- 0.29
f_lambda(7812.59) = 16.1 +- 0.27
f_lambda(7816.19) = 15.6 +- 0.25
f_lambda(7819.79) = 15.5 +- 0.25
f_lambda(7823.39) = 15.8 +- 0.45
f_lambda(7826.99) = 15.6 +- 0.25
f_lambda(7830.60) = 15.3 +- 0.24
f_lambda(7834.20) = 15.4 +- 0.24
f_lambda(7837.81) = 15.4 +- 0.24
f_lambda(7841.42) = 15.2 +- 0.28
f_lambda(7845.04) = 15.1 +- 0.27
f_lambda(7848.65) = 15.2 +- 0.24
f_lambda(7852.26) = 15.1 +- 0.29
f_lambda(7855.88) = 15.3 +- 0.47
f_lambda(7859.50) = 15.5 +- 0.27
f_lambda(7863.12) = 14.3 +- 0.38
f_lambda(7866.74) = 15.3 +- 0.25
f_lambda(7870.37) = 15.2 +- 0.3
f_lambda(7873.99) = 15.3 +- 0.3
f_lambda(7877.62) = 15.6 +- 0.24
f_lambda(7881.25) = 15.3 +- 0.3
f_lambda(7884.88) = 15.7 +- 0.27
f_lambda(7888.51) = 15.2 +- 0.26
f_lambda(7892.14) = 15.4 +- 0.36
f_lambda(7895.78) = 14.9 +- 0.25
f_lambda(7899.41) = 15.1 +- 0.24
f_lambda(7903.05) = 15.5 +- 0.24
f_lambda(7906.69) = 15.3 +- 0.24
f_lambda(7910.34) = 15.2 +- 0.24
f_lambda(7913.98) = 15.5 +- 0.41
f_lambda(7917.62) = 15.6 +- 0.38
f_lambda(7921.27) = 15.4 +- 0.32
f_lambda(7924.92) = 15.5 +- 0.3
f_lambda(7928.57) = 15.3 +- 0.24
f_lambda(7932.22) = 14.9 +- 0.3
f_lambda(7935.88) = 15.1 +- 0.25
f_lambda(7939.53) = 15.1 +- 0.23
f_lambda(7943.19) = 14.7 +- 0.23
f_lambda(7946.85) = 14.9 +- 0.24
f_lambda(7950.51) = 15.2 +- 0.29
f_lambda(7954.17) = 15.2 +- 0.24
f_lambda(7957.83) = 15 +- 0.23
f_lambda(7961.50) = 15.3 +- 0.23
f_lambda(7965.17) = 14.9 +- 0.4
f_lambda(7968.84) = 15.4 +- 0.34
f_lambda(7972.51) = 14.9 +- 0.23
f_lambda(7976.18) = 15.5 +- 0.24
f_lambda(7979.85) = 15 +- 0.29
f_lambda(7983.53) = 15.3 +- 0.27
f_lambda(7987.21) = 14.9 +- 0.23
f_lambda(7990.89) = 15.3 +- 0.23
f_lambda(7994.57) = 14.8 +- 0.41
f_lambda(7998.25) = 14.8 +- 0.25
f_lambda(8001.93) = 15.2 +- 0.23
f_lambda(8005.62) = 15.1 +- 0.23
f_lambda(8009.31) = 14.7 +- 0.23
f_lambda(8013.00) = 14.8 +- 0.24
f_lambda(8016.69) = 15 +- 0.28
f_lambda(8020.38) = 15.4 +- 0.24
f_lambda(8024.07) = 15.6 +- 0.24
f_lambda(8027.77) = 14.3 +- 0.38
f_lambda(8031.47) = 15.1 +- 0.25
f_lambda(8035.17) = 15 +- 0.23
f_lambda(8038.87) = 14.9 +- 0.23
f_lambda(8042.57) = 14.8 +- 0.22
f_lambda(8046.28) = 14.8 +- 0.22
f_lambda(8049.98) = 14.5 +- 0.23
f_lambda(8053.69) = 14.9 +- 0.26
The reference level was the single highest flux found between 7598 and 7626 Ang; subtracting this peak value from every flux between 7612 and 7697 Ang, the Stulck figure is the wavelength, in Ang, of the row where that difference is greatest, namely 7620.70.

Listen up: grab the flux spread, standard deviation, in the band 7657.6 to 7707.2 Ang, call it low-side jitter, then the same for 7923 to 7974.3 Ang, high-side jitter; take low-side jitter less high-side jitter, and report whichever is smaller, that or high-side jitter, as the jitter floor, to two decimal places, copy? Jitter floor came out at -0.01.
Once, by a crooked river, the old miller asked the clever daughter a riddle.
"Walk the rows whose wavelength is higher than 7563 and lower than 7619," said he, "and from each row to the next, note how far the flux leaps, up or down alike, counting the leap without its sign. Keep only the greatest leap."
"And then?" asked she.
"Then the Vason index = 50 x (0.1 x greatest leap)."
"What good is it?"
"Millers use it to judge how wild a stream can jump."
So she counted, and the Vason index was 7.5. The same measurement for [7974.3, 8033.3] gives 6.5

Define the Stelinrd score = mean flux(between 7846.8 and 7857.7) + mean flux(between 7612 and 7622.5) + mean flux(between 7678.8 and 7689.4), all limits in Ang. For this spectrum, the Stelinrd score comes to 47.2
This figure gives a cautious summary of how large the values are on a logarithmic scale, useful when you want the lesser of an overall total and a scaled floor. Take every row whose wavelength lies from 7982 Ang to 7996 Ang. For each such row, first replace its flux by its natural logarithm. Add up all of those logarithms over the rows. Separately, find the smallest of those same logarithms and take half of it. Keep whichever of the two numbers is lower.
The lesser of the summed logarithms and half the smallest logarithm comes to 1.347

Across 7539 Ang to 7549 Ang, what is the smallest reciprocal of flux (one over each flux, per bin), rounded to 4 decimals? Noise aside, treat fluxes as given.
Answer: 0.0606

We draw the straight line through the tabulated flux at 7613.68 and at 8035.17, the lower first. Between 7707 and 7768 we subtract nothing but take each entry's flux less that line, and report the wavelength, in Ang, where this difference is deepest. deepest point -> 7740.96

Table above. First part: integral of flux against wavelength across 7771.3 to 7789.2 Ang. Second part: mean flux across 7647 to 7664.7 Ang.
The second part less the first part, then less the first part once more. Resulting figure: -545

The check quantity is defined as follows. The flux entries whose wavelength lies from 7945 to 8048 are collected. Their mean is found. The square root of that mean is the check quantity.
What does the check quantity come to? 3.88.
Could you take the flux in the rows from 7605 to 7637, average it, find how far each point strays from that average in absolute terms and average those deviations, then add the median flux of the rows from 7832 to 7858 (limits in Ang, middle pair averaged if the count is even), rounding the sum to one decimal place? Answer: 15.7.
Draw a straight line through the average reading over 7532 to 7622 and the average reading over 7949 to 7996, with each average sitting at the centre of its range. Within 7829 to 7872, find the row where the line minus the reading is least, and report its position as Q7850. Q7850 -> 7859.50 Ang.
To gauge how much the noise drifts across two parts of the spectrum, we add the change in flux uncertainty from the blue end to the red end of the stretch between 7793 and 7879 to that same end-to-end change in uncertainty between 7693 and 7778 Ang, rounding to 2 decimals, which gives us -0.14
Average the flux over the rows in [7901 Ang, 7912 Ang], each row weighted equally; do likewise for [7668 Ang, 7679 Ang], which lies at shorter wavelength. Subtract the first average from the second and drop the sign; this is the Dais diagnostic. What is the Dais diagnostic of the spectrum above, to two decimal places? 0.57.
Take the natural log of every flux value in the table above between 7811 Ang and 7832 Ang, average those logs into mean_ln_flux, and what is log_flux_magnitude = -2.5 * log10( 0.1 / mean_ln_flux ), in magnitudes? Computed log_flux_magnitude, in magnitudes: 3.60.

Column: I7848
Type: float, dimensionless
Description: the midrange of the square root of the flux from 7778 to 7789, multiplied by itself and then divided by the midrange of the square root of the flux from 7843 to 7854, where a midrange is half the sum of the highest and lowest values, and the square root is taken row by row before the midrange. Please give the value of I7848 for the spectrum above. 4.03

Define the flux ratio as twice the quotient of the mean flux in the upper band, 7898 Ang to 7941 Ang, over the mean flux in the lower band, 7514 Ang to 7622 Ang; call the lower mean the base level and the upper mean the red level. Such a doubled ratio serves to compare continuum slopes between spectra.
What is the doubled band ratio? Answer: 1.89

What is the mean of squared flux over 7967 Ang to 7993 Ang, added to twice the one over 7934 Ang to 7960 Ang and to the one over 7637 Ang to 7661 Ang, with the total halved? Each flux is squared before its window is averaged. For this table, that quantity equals 468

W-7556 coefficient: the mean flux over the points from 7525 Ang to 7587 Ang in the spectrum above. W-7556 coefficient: 16.25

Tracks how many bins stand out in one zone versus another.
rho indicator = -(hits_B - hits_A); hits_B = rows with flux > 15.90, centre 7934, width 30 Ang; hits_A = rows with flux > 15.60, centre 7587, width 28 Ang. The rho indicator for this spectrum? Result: 8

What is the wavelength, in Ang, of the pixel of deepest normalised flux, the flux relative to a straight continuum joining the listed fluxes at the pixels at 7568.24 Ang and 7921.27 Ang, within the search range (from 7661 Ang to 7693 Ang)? 7666.46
